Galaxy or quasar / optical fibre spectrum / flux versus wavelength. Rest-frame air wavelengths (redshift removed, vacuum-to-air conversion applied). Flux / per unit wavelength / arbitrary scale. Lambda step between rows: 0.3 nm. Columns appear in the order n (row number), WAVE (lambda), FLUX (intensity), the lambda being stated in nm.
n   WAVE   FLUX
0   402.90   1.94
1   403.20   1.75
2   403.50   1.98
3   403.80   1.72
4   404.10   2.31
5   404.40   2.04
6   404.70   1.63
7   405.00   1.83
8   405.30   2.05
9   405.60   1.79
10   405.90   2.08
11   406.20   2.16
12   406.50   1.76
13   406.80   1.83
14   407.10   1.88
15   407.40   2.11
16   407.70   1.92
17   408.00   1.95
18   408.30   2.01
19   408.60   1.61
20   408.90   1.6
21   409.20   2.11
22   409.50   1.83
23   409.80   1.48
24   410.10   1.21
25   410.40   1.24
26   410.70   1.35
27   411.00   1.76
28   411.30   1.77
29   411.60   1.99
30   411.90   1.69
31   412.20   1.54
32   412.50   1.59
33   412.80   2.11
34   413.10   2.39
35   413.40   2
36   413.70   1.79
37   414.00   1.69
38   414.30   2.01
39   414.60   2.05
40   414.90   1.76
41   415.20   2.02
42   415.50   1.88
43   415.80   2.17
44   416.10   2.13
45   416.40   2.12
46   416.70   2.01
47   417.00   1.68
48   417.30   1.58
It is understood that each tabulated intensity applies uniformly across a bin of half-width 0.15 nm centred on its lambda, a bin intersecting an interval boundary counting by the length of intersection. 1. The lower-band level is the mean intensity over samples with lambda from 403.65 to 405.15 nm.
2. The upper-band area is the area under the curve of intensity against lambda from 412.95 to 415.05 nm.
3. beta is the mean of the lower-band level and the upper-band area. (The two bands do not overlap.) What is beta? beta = 3.0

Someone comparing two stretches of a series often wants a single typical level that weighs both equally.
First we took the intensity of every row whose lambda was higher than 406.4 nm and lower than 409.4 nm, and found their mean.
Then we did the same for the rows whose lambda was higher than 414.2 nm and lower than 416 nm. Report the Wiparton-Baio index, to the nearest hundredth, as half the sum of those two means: 1.93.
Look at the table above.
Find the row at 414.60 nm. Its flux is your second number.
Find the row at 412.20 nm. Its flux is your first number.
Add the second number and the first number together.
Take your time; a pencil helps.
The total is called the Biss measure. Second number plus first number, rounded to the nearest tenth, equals 3.6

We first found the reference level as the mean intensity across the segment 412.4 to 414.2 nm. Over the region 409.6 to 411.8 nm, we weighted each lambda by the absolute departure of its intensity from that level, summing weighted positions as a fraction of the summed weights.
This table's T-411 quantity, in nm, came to 410.40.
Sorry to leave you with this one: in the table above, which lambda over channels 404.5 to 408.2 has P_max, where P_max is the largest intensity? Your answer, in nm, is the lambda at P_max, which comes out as 406.20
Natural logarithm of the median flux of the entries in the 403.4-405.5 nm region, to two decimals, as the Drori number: 0.68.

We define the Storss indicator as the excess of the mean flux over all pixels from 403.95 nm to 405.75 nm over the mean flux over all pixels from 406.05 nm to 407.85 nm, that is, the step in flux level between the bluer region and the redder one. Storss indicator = 0.00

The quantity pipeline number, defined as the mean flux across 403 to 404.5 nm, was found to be 1.96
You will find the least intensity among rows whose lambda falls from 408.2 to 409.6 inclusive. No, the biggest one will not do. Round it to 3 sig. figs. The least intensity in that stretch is 1.60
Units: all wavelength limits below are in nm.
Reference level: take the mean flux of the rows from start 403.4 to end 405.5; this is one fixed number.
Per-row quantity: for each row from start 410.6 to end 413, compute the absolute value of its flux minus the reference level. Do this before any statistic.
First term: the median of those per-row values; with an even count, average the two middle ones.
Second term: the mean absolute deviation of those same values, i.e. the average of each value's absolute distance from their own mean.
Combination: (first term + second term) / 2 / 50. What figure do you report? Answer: 0.0034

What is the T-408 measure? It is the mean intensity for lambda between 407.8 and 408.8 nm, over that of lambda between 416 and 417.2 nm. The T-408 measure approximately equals 0.94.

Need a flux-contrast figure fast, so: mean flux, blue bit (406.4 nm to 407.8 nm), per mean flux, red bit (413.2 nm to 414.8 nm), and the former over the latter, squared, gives 0.99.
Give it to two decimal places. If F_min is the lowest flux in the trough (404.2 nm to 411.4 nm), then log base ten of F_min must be 0.08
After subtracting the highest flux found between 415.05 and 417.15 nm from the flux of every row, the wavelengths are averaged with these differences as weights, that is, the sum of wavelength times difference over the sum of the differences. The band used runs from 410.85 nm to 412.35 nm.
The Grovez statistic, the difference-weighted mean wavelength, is 411.67 nm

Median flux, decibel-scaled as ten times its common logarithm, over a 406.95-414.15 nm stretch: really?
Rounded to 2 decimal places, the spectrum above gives 2.50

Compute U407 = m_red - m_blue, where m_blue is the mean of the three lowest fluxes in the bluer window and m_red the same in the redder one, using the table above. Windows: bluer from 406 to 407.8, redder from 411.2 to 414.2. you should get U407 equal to -0.22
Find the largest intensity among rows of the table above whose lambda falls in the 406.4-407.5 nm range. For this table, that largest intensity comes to 2.11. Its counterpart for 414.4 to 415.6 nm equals 2.05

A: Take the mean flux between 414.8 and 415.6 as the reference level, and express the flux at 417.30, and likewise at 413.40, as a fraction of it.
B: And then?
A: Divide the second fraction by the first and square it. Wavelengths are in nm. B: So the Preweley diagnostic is 1.60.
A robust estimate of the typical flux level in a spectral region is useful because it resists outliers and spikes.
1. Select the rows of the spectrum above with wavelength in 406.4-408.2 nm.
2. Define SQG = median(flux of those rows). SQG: 1.90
